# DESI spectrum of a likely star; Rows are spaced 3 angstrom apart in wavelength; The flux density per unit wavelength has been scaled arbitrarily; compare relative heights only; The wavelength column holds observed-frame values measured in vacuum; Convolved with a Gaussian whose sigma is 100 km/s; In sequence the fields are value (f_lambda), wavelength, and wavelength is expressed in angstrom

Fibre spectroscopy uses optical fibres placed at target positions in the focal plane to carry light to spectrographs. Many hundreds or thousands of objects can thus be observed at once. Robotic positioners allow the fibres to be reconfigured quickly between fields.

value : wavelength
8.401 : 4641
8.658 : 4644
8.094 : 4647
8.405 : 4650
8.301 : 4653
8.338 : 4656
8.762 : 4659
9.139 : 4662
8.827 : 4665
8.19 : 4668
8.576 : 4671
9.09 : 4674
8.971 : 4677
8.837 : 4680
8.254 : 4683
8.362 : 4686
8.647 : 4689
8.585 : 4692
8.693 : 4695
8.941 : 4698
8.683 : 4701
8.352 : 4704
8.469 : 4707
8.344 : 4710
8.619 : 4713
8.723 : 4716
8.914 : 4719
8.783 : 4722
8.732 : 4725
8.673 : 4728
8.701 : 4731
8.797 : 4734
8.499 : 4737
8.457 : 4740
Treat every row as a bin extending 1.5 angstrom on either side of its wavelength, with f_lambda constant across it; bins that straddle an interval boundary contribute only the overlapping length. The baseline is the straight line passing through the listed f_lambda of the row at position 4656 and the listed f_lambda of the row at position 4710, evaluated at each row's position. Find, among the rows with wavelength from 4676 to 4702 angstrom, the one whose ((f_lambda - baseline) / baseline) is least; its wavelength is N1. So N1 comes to 4683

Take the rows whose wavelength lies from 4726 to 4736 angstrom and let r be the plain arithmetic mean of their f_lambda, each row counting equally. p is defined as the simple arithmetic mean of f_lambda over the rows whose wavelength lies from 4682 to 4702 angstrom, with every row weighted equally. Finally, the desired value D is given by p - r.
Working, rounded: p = 8.6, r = 8.72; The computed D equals -0.13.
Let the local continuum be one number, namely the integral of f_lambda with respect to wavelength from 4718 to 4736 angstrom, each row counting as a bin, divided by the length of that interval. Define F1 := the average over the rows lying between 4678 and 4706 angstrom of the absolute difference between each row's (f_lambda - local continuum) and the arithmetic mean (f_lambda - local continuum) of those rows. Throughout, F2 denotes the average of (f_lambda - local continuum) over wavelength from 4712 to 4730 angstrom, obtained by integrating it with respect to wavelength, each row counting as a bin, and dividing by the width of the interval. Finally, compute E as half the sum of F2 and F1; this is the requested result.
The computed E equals 0.086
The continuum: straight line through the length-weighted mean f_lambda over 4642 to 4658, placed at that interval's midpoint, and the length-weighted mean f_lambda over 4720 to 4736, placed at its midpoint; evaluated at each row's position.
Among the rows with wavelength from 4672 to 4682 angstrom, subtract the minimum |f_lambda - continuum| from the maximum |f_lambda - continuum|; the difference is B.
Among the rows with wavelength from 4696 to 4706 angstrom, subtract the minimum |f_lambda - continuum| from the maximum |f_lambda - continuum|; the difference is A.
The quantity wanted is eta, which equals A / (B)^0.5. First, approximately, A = 0.272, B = 0.28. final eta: 0.5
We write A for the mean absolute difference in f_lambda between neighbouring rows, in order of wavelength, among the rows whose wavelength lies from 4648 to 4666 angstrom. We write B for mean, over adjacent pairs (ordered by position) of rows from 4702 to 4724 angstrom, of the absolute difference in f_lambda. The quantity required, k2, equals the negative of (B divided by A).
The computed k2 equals -0.6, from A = 0.25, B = 0.16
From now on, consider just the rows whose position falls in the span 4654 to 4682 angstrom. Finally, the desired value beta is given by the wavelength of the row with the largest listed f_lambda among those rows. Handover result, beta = 4662 angstrom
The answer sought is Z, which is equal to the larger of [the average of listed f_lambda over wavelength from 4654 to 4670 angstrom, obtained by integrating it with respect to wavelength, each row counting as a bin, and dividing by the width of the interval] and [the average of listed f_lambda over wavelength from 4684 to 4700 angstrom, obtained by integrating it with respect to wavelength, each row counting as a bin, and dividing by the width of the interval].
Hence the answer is 8.64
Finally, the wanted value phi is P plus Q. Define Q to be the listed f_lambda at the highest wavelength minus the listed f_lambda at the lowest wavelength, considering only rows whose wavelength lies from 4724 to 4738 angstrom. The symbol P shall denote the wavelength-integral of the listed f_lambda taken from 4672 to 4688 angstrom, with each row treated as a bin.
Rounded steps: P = 139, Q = -0.2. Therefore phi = 139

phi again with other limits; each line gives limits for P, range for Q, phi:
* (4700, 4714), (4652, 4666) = 119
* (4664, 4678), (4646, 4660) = 123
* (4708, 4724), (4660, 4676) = 139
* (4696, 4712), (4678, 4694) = 137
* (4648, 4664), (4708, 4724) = 138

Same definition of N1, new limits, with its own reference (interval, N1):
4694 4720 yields 4710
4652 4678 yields 4668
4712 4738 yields 4737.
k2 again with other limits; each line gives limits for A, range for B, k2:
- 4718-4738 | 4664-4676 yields -4.6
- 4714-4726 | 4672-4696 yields -1.6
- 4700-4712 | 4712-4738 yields -0.6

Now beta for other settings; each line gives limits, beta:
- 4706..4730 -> 4719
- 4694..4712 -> 4698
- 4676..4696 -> 4677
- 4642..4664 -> 4662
